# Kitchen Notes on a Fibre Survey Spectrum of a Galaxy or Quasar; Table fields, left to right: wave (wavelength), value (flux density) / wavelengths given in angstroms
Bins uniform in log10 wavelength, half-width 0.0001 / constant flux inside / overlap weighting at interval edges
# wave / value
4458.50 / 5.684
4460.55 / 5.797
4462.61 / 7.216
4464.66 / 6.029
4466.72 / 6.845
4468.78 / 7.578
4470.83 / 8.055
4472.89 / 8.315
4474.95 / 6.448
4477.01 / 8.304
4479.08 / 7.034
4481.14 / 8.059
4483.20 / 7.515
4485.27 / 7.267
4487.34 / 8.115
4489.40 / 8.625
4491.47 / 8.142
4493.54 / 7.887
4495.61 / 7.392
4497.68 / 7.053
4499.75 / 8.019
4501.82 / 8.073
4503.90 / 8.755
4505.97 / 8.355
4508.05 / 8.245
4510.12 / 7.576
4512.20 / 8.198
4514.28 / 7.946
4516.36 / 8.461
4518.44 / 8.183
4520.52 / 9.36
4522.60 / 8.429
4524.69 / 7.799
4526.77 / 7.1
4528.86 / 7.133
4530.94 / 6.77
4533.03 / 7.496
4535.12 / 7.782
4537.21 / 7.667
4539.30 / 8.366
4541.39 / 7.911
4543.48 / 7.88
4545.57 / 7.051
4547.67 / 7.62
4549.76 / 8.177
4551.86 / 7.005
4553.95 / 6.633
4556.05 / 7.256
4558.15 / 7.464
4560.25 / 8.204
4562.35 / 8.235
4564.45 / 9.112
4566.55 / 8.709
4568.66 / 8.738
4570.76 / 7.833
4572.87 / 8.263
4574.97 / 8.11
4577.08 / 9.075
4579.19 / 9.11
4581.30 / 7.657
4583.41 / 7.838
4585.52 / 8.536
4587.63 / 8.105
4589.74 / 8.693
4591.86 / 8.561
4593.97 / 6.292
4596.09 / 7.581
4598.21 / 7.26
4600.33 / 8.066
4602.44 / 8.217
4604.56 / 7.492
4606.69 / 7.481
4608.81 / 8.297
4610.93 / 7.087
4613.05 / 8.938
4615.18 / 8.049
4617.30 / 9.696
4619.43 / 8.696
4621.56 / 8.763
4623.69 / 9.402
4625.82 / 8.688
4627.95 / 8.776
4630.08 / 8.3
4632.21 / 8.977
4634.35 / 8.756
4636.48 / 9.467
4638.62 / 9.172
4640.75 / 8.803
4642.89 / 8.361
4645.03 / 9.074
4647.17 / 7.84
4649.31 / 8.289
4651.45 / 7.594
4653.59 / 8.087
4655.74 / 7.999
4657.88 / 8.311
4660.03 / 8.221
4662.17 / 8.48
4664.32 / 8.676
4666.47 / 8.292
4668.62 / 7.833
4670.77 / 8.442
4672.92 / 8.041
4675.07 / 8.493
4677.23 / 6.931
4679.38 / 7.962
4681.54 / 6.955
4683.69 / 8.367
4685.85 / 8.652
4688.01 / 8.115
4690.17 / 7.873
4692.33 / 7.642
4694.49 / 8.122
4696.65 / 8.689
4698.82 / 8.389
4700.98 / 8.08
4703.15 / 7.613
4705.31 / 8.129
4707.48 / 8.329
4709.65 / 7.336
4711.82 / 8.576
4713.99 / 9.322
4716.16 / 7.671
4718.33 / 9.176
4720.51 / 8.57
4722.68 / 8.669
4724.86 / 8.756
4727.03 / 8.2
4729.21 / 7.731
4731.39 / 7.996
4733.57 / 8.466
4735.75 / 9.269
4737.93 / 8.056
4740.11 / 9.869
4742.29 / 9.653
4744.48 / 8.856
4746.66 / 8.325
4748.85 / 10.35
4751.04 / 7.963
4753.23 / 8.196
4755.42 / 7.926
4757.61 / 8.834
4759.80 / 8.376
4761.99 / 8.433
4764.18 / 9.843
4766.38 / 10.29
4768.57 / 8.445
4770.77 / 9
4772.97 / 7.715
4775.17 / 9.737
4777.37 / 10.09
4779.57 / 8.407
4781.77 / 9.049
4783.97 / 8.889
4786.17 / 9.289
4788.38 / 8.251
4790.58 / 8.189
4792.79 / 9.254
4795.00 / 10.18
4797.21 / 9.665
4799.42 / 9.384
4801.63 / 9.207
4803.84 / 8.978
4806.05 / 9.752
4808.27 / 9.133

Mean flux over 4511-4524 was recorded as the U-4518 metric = 8.4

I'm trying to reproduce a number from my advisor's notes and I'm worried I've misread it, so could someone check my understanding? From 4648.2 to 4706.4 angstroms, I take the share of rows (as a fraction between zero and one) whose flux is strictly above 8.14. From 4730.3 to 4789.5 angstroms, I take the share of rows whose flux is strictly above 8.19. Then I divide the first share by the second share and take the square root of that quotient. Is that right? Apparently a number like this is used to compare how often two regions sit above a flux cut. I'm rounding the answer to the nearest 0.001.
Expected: 0.739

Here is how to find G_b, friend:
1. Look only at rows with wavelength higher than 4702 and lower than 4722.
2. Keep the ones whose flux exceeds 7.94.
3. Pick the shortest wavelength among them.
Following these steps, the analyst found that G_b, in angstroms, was 4705.31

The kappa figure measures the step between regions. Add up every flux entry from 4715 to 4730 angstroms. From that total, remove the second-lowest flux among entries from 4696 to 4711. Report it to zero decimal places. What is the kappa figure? 51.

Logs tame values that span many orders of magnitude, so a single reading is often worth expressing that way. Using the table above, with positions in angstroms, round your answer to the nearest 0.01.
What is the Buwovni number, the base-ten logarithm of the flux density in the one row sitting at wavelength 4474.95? 0.81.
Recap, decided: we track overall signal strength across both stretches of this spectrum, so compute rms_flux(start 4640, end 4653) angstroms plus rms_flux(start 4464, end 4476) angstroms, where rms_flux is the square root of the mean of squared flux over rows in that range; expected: 15.6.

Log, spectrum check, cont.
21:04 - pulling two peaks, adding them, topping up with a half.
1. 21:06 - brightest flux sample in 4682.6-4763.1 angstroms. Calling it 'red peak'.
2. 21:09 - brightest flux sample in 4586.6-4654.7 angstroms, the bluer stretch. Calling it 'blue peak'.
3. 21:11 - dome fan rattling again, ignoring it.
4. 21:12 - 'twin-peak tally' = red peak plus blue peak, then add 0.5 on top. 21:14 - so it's 20.5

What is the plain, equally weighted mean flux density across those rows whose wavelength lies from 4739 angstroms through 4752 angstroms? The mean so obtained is 9.2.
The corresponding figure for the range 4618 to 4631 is 8.8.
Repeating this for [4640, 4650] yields 8.5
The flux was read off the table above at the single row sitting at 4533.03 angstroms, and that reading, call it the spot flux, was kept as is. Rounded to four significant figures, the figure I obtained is 7.496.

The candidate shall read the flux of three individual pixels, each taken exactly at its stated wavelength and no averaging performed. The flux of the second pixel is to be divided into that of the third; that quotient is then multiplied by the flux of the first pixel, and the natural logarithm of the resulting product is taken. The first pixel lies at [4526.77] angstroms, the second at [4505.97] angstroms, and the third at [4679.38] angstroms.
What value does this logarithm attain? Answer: 1.91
